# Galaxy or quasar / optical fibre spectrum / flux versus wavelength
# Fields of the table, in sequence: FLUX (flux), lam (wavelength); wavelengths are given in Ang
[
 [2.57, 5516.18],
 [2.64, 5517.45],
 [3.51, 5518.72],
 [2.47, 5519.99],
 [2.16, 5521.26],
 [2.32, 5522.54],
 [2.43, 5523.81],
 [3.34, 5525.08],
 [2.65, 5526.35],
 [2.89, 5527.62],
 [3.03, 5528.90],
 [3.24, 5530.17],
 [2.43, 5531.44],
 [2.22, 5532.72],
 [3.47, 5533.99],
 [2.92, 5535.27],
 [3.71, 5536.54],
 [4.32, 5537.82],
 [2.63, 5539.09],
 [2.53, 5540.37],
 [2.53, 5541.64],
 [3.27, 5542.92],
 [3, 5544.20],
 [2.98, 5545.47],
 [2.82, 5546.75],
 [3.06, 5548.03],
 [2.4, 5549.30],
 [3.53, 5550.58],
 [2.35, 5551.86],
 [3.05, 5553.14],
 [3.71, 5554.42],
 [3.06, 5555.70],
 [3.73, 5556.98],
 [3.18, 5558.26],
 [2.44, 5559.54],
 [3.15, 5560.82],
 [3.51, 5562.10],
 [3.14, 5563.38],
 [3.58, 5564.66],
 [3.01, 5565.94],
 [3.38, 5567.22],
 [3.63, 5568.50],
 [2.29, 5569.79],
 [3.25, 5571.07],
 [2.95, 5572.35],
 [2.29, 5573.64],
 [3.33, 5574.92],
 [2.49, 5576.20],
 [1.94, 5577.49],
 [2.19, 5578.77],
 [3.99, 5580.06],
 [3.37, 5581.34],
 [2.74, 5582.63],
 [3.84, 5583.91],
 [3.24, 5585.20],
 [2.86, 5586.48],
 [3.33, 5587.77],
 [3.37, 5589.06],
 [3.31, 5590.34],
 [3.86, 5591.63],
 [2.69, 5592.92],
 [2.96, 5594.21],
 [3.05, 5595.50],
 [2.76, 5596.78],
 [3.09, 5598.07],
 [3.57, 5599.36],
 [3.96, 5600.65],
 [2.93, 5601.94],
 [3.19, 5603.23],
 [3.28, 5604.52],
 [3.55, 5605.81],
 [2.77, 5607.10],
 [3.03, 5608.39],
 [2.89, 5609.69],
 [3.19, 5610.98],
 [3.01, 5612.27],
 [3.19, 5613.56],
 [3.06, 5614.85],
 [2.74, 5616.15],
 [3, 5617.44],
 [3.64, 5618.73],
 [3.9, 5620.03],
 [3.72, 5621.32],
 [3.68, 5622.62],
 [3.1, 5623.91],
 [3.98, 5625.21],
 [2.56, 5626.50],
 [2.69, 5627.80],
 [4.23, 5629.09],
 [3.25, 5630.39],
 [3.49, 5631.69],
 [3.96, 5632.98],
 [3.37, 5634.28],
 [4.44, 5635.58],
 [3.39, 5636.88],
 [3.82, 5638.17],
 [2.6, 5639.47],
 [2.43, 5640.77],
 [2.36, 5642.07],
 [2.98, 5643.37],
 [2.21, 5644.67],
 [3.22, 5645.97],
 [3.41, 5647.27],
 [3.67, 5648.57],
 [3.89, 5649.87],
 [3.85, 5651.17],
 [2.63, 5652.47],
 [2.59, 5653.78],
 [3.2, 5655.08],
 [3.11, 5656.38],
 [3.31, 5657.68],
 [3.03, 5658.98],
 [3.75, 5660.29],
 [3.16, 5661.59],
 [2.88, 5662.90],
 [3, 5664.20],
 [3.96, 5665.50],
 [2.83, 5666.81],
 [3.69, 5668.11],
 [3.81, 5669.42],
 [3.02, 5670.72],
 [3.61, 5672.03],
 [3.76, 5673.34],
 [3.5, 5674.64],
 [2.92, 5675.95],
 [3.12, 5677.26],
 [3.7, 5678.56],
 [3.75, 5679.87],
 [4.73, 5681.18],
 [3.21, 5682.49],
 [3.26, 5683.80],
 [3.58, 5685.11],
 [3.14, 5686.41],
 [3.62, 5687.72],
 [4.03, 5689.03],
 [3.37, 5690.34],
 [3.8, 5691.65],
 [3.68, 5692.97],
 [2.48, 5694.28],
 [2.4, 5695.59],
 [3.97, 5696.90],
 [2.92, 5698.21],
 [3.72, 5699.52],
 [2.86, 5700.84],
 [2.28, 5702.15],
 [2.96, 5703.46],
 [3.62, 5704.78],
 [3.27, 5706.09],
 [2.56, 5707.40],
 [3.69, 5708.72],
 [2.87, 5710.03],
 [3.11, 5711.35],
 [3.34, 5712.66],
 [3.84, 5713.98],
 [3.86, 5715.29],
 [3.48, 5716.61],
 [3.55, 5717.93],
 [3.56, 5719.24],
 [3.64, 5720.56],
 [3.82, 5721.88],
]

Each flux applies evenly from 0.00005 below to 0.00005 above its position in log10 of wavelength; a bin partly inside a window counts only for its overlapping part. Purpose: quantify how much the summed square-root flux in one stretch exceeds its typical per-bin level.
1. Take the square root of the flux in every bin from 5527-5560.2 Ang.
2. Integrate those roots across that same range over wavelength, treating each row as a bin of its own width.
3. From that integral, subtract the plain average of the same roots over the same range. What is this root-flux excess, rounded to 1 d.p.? 55.7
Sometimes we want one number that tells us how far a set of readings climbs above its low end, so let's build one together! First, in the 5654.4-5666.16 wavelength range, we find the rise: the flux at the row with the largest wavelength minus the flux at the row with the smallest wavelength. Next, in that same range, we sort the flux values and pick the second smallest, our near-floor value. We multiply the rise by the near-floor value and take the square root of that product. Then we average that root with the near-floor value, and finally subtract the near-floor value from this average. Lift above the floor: -0.75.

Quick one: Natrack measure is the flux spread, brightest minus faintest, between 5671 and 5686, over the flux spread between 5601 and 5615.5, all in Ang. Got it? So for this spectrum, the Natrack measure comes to 2.3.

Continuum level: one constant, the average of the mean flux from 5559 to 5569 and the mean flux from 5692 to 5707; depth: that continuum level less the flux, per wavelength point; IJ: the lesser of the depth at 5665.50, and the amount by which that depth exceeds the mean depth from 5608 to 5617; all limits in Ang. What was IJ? -0.9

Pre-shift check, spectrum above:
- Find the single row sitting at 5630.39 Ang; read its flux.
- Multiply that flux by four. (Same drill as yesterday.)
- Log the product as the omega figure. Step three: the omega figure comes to 13.0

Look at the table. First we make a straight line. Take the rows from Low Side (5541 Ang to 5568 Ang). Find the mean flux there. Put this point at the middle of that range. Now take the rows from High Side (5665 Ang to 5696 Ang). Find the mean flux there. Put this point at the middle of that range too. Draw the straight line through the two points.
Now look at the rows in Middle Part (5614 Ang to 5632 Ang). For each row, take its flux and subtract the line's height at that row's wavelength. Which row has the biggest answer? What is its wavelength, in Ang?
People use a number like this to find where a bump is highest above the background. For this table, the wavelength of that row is 5629.09 Ang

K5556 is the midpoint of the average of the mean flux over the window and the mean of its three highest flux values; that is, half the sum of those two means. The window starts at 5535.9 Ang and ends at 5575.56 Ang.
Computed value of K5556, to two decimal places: 3.51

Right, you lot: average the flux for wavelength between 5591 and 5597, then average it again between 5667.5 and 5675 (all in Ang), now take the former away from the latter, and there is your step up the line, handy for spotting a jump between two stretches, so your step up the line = 0.5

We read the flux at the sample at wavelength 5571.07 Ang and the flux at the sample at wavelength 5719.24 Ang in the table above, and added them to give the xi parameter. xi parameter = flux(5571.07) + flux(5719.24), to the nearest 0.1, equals 6.8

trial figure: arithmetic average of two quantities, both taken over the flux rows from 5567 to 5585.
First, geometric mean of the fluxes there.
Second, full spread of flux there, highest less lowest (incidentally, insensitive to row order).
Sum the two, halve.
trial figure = 2.5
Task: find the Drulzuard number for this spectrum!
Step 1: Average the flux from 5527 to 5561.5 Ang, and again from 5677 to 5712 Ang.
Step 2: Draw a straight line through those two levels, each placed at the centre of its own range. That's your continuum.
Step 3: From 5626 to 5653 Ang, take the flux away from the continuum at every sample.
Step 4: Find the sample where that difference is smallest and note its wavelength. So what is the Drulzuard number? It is 5635.58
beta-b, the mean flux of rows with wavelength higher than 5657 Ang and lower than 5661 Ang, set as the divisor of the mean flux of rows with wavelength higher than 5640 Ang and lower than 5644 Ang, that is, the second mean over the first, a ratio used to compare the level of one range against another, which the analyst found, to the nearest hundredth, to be 0.77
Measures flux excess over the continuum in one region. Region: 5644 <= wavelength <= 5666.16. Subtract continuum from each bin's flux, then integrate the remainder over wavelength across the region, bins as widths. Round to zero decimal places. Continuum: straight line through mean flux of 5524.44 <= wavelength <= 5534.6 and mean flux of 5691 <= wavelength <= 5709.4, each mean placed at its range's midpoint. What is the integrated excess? 3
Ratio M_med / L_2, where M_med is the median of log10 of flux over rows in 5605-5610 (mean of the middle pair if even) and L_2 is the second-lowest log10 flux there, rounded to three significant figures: 1.02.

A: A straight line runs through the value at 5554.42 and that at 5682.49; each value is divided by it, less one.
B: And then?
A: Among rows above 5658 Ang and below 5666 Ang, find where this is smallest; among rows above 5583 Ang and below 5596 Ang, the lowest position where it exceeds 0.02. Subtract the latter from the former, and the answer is 79.0 Ang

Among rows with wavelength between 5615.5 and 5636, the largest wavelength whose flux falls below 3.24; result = 5627.80 Ang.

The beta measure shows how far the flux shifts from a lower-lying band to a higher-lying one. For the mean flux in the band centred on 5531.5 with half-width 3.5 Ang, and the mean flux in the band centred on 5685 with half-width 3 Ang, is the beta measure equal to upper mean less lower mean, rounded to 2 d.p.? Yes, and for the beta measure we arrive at 0.48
